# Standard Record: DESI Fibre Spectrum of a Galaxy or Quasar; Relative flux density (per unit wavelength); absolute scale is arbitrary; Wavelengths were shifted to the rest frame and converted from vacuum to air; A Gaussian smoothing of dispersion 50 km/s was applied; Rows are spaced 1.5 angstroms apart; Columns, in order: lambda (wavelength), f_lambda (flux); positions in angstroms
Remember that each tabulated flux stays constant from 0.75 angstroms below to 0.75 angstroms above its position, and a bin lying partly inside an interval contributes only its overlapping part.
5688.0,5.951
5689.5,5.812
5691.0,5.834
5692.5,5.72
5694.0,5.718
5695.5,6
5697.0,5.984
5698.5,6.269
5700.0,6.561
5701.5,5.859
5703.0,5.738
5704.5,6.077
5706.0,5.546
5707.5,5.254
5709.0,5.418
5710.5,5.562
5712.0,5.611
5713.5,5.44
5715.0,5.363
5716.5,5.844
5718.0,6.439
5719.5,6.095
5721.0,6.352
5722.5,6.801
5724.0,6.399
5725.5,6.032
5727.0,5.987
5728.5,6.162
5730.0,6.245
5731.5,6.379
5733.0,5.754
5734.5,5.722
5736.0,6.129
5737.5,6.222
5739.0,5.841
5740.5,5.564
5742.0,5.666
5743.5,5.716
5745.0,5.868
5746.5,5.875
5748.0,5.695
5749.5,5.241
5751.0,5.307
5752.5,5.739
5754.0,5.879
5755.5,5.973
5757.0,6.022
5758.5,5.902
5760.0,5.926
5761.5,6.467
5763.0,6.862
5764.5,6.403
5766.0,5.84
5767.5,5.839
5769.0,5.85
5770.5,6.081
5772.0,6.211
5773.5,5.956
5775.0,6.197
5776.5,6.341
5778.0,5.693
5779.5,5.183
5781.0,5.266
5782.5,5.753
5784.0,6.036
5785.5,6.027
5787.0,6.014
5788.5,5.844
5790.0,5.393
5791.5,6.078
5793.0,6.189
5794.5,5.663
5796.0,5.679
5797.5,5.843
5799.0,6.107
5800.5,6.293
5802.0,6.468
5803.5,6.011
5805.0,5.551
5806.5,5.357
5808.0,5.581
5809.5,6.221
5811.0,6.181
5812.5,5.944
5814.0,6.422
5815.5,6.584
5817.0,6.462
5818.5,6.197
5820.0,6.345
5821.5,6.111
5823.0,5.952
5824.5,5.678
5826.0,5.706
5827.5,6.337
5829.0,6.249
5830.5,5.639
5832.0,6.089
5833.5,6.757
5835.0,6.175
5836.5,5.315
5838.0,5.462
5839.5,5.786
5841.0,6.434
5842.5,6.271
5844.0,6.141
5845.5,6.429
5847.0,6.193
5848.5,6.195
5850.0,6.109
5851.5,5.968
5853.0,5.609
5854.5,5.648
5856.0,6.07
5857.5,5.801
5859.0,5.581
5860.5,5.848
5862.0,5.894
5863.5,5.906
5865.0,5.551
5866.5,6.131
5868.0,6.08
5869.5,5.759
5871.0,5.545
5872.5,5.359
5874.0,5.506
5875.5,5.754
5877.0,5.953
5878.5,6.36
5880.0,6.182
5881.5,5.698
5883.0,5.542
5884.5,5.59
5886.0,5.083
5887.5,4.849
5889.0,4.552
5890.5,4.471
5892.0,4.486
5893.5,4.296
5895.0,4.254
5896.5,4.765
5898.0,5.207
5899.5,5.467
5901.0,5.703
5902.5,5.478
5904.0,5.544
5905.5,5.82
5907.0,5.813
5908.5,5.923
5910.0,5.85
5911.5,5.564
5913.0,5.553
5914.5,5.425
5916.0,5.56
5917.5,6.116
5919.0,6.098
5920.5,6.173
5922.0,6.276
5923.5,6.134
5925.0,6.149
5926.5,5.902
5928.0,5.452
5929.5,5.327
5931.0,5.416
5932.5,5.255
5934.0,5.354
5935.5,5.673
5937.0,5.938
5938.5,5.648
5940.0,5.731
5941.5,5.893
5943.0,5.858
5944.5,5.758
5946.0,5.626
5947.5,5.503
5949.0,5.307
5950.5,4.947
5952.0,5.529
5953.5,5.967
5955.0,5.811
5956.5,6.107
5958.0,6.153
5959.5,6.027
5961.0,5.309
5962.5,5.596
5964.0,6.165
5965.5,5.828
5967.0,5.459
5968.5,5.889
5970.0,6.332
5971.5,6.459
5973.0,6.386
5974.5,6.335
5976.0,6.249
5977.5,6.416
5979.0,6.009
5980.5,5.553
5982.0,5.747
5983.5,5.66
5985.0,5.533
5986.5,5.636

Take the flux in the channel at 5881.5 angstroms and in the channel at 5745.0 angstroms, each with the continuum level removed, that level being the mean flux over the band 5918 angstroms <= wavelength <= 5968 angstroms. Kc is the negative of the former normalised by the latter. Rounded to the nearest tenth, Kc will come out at 0.3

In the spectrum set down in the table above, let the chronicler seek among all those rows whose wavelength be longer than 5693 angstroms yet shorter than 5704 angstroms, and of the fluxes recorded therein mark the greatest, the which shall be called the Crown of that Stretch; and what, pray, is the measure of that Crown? 6.561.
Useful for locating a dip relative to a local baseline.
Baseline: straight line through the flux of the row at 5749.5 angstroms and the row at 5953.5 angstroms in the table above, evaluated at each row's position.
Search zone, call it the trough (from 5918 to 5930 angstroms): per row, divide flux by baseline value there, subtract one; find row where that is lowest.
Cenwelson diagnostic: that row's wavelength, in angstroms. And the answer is 5929.5 angstroms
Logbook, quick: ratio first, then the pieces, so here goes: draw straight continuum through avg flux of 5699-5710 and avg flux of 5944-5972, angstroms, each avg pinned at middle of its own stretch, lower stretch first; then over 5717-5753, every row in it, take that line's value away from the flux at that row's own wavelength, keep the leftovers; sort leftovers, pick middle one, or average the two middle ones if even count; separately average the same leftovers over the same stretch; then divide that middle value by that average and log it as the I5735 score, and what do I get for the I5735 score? 0.80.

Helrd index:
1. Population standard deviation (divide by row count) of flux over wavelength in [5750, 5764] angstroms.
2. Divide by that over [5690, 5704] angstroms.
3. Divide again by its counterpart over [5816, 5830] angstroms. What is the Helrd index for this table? 5.8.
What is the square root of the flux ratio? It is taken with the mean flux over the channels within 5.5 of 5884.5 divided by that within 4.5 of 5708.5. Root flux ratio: 0.98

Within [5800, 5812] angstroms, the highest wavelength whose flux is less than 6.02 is 5808.0 angstroms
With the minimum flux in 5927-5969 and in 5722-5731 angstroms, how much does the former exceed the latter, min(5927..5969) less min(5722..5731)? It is -1.0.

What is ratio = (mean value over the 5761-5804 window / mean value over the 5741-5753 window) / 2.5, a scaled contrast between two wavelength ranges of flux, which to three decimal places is 0.425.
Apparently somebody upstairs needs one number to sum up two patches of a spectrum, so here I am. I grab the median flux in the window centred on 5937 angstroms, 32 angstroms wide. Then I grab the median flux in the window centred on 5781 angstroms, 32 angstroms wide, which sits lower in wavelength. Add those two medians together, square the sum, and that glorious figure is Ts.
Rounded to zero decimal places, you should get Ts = 132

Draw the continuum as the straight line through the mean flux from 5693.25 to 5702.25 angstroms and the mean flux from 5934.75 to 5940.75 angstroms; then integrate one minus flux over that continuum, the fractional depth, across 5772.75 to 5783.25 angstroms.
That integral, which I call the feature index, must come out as 0.3 angstroms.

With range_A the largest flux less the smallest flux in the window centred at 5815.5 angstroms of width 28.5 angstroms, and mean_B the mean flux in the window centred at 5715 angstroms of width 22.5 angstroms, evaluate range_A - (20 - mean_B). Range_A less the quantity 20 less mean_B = -12.89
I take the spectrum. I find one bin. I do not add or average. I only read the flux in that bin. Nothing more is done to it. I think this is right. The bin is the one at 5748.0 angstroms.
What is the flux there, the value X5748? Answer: 5.695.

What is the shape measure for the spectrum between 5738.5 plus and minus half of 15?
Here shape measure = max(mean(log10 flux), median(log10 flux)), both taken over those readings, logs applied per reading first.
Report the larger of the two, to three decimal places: 0.769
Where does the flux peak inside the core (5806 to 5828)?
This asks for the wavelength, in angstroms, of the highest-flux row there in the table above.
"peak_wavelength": 5815.5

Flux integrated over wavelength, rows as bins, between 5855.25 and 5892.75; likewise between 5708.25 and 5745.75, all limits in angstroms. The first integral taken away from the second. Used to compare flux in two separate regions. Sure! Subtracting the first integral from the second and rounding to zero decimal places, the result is 14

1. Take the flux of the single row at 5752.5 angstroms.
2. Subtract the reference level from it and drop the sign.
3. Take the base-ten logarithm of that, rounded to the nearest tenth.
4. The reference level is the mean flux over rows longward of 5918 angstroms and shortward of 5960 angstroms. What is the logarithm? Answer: -1.9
